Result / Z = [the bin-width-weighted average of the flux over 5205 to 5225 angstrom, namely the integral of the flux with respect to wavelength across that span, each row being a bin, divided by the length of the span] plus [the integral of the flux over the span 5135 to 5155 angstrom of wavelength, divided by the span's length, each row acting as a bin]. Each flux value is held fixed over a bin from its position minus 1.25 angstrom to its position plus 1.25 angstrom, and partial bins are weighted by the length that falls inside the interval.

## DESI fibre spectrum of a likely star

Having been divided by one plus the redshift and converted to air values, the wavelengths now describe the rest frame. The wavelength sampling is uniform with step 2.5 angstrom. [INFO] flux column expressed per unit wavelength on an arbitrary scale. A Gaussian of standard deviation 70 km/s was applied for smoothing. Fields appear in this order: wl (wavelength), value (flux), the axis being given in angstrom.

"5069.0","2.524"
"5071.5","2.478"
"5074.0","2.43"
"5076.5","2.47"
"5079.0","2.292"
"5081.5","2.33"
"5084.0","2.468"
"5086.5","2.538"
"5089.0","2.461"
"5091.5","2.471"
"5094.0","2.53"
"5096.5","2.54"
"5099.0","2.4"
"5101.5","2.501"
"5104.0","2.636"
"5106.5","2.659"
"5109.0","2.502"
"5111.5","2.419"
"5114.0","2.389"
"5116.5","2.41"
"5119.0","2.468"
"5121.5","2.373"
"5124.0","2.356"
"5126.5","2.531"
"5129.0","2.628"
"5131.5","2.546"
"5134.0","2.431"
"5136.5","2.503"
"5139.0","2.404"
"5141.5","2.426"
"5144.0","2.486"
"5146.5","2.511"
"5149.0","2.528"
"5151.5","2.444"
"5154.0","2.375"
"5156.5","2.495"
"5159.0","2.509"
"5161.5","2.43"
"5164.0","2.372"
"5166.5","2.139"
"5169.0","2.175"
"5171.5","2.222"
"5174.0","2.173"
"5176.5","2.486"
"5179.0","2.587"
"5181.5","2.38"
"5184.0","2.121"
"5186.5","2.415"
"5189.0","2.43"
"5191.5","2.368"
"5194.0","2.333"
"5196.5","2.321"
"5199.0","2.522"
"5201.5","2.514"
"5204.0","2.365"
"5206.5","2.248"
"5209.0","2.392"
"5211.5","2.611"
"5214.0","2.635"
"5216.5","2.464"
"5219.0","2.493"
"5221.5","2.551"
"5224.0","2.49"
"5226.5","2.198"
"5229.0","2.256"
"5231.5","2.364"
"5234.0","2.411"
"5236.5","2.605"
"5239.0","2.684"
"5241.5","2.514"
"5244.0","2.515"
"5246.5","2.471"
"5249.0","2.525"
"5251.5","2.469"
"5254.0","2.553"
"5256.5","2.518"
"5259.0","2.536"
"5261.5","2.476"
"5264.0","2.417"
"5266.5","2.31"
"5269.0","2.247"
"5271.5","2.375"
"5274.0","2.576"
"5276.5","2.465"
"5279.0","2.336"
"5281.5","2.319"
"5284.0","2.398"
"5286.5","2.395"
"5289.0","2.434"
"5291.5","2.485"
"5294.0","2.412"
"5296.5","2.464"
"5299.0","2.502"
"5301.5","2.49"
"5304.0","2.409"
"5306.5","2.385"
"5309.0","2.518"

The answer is 4.94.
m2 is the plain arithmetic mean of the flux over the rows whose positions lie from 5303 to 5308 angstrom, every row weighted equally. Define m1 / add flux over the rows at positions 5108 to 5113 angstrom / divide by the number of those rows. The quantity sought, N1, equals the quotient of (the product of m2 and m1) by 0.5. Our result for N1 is 11.8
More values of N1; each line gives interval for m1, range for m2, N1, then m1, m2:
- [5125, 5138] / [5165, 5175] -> 11.0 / 2.53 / 2.18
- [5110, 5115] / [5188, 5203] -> 11.6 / 2.40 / 2.41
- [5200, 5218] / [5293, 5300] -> 12.1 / 2.46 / 2.46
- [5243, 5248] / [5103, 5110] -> 13.0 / 2.49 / 2.60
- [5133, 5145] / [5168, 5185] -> 11.3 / 2.45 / 2.31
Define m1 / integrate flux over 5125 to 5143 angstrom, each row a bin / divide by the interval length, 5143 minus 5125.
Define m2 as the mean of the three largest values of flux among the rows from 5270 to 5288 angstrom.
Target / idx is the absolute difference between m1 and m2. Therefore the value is 0.014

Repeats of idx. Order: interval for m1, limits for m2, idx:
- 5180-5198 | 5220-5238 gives 0.204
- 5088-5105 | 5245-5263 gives 0.034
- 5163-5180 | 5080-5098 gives 0.233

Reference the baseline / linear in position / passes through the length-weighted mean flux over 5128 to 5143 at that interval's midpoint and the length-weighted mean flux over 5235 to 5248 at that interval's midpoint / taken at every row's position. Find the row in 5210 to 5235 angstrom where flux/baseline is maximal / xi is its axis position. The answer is 5214.0 angstrom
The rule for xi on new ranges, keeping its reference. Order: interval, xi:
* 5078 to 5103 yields 5086.5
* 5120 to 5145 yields 5129.0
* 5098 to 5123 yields 5106.5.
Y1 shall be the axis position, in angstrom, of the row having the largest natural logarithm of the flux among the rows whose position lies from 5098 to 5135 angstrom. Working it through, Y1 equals 5106.5 angstrom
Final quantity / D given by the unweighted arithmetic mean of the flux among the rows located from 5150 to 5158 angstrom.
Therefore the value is 2.44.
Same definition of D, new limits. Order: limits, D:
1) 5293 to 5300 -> 2.46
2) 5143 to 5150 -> 2.51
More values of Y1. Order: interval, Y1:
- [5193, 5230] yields 5214.0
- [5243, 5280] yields 5274.0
